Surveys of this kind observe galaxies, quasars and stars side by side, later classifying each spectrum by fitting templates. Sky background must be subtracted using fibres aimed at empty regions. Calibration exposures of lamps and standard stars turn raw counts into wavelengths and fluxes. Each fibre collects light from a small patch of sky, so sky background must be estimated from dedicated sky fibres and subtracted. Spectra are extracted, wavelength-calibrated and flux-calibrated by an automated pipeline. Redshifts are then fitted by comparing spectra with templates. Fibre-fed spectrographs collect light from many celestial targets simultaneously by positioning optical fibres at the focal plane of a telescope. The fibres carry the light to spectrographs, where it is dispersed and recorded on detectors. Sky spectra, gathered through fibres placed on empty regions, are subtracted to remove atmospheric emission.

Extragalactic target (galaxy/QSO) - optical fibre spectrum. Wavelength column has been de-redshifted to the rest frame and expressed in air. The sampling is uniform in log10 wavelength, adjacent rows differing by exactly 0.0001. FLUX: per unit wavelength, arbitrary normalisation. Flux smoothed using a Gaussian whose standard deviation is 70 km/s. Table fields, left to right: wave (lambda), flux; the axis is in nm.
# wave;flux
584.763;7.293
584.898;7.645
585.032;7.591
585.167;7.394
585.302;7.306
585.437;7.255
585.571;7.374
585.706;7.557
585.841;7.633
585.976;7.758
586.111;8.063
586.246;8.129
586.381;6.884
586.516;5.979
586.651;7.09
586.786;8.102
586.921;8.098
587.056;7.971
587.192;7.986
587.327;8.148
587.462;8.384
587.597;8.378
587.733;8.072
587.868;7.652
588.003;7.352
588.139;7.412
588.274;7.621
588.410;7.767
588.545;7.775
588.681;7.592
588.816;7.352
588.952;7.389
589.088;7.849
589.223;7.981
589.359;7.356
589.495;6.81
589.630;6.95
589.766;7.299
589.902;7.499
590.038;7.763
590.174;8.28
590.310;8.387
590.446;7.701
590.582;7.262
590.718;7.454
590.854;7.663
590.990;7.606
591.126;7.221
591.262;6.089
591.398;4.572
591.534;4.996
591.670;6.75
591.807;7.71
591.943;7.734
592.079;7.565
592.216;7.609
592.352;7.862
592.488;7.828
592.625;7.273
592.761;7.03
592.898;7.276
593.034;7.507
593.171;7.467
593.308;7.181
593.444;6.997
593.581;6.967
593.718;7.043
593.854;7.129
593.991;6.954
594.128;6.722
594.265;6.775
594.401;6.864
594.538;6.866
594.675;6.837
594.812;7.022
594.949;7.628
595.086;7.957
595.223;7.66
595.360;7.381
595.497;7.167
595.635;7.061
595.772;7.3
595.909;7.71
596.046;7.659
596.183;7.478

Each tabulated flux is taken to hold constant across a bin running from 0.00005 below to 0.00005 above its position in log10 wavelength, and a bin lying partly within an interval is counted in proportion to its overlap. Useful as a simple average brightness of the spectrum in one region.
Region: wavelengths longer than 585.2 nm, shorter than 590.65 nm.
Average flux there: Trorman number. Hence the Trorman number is 7.63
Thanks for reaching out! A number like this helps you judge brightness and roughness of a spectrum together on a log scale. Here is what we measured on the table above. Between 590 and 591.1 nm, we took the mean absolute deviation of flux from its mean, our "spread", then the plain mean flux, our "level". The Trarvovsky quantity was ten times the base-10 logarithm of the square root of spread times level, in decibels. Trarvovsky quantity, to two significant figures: 1.7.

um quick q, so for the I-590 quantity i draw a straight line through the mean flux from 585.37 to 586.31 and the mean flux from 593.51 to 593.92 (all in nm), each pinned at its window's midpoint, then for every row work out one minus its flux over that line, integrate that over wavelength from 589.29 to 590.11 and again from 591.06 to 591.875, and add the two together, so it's 0.12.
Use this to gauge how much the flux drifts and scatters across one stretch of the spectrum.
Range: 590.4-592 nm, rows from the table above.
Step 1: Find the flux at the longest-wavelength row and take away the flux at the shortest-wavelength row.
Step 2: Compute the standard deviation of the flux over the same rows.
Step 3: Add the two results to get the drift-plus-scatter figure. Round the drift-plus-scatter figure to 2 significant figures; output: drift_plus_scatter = 1.1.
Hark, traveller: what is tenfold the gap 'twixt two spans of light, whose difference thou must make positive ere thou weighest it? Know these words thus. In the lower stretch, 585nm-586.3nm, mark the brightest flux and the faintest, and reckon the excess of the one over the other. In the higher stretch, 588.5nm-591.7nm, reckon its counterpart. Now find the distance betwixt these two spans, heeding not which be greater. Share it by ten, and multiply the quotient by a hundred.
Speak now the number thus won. 29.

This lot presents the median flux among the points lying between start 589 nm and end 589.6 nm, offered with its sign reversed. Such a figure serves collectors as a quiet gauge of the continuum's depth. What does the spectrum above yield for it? -7.60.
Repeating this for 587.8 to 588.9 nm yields -7.61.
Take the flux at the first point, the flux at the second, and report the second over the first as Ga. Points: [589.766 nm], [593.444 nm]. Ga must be 0.96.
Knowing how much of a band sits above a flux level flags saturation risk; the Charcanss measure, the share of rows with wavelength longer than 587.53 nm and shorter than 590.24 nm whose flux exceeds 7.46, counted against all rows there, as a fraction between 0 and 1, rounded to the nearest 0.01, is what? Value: 0.60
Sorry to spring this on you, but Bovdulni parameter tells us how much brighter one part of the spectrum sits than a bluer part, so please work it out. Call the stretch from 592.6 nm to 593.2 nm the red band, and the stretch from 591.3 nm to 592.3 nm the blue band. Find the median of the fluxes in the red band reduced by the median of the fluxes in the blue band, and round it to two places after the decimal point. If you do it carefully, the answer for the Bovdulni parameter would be -0.29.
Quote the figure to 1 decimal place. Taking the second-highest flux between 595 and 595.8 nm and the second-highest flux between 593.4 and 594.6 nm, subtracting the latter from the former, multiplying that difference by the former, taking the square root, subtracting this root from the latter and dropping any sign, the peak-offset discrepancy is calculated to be 4.9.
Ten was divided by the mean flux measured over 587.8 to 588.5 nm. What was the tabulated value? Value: 1.32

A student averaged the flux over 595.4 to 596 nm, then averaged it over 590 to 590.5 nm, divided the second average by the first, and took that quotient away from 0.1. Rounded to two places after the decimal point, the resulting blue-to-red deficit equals -1.00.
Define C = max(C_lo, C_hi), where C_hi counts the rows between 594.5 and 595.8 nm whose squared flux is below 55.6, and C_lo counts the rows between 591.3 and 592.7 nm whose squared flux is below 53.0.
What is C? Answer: 7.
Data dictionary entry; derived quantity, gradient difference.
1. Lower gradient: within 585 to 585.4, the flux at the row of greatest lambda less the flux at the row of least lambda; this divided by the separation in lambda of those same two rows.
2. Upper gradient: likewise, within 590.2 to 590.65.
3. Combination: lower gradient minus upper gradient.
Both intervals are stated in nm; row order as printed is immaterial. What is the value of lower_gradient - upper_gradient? 3.1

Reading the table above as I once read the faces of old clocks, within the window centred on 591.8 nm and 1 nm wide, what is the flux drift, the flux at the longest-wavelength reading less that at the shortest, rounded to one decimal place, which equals 3.0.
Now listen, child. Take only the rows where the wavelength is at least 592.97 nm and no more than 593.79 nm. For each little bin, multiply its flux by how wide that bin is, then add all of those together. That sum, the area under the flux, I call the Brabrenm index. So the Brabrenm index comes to 5.90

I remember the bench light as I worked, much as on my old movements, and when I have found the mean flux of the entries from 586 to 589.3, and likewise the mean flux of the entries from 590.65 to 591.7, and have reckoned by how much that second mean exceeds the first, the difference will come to -1.17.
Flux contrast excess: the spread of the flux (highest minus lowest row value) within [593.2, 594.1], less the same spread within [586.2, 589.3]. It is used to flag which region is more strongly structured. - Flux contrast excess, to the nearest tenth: -2.2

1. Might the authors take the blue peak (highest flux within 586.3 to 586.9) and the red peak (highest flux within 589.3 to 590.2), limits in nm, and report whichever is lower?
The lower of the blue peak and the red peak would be 8.1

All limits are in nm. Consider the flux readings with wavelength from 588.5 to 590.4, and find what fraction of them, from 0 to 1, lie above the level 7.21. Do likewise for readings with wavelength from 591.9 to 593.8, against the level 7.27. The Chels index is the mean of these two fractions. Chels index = 0.75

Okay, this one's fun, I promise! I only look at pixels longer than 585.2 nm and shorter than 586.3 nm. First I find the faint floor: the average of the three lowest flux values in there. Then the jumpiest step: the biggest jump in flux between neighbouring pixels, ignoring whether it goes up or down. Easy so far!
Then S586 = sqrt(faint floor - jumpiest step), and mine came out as 2.65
